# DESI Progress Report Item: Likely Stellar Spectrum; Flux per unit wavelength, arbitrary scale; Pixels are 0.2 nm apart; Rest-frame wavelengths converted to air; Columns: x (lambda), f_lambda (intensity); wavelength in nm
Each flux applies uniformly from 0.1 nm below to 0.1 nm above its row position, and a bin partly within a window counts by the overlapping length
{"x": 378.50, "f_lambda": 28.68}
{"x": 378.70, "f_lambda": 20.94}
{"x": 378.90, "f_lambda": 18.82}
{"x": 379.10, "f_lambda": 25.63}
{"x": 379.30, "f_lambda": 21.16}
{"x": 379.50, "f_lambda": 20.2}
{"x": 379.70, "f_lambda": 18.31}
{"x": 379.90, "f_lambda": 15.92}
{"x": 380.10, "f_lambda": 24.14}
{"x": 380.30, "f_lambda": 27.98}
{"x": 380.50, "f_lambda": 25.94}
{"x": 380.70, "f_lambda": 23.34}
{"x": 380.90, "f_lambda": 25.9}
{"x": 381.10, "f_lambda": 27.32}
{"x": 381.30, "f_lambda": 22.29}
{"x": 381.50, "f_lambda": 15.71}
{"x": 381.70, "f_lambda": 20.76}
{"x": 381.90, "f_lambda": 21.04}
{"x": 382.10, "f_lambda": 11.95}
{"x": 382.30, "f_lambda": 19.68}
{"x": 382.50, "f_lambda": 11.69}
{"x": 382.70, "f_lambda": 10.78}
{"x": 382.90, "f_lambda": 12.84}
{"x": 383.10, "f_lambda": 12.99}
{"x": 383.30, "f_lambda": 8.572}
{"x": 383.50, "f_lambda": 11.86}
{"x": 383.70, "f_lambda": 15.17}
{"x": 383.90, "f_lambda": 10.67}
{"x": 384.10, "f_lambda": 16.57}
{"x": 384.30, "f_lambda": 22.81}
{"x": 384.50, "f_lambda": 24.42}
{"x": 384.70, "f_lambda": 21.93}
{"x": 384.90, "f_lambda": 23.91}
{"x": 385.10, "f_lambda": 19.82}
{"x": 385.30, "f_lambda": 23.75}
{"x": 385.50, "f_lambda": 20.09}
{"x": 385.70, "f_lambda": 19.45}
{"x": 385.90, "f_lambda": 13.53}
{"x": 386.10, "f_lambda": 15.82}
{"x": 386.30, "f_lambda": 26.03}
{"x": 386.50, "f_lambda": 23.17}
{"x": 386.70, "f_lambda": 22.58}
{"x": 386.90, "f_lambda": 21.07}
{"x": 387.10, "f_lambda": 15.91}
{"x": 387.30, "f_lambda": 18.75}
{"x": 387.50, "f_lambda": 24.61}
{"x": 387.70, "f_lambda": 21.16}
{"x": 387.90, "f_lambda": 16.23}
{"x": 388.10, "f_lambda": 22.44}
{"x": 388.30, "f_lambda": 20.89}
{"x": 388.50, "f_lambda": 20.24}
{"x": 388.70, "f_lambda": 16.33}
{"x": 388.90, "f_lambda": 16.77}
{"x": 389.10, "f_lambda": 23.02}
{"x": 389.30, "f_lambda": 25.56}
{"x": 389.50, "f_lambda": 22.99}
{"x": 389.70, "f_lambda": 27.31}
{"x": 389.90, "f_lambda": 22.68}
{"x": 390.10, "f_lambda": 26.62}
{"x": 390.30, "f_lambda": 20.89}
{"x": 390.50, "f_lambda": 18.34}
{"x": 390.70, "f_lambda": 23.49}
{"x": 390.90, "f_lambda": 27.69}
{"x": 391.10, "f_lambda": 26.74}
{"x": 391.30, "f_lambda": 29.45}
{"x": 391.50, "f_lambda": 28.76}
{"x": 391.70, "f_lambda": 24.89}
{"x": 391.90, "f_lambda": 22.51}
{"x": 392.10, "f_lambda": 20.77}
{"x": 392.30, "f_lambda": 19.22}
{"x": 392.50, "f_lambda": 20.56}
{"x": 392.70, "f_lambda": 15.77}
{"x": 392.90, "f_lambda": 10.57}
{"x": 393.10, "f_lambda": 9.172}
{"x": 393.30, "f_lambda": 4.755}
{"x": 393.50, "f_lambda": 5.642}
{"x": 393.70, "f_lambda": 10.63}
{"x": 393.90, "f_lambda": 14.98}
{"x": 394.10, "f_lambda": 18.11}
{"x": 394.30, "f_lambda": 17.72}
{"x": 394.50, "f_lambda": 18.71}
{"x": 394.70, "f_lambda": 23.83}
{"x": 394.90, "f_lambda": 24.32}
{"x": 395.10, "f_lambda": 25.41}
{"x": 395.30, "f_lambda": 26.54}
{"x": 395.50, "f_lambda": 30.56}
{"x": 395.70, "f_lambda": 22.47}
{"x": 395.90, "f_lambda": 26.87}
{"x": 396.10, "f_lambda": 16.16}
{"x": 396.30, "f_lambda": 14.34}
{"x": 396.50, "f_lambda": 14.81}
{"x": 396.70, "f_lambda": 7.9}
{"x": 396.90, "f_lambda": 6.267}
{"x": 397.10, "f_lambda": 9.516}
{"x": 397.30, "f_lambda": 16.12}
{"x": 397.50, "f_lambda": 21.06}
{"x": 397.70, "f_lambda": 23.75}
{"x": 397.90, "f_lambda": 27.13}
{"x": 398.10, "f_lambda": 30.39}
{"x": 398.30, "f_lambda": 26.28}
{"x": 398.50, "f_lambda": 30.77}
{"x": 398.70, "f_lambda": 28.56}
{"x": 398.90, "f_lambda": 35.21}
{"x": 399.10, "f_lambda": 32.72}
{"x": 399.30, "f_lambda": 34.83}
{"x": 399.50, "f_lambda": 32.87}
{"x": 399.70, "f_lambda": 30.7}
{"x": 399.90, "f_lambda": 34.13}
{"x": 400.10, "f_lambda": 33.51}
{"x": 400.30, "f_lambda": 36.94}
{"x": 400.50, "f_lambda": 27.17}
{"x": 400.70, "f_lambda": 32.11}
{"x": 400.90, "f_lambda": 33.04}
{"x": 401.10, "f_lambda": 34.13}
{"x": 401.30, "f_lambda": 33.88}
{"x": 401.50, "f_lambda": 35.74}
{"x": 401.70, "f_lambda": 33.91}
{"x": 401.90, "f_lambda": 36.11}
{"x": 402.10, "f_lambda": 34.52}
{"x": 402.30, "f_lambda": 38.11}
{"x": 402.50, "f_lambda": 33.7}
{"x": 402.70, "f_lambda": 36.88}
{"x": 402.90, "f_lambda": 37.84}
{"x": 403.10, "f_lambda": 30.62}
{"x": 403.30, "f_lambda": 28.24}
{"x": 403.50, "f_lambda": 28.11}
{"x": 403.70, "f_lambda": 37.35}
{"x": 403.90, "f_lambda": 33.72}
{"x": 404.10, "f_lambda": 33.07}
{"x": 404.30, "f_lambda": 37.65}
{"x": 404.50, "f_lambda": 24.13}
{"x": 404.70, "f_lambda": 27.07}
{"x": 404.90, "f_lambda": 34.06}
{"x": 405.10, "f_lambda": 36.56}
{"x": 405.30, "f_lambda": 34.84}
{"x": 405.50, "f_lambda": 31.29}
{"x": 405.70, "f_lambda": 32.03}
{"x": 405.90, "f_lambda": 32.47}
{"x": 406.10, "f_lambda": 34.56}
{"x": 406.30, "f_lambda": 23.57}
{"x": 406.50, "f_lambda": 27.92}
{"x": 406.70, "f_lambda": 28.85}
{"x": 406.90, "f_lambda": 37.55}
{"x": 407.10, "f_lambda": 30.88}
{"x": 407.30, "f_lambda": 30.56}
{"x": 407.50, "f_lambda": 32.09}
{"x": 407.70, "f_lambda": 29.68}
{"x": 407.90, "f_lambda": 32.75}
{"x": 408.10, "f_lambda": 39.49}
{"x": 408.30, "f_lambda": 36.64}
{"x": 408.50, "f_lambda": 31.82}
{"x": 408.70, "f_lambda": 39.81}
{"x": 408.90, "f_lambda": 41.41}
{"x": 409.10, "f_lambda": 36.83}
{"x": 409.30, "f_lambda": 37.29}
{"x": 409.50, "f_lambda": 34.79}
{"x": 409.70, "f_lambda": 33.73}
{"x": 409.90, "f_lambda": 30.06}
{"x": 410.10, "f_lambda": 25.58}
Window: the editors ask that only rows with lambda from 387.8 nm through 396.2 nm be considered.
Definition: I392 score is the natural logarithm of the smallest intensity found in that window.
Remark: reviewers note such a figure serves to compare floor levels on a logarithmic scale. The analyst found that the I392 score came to 1.6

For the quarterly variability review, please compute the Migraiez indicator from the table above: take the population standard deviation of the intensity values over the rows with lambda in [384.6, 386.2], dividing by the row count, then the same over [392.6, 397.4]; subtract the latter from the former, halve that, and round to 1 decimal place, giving -1.9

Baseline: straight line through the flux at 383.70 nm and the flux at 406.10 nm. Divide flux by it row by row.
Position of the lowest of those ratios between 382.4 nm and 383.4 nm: 383.30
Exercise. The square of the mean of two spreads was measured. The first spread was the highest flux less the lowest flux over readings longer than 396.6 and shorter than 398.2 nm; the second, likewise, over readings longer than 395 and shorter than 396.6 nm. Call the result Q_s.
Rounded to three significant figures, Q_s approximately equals 407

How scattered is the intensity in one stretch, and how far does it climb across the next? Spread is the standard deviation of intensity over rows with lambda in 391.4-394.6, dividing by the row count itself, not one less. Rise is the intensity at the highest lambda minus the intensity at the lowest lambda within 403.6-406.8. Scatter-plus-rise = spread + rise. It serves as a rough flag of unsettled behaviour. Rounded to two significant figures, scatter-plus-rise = -1.9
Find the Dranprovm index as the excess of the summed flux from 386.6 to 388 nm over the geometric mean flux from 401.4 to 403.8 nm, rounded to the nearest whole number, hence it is 106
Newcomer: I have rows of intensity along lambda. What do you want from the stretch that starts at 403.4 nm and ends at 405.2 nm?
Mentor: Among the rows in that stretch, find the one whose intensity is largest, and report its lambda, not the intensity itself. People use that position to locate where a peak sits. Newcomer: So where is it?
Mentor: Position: 404.30 nm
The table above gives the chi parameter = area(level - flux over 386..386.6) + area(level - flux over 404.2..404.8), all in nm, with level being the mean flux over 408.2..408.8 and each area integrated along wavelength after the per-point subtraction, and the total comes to 13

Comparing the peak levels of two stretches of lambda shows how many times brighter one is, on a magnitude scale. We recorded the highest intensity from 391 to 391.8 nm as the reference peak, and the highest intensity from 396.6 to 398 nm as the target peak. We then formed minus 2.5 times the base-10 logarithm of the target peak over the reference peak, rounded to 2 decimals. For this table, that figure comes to 0.09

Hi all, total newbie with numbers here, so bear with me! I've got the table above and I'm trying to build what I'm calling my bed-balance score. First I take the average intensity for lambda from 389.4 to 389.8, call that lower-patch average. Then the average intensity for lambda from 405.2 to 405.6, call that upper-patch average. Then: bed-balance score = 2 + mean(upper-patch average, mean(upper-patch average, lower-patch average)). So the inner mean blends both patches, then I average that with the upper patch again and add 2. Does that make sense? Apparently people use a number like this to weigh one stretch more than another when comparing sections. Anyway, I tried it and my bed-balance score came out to 33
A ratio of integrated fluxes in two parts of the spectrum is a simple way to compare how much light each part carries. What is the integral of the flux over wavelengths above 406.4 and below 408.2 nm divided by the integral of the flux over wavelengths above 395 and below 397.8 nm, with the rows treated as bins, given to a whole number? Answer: 1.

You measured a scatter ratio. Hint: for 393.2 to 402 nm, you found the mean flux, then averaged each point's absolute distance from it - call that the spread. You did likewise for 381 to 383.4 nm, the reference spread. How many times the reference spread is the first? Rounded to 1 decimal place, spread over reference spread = 1.6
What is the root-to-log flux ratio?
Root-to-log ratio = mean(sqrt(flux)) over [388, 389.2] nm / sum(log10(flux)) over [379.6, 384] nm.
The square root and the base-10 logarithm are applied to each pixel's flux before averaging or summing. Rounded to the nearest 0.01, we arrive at 0.16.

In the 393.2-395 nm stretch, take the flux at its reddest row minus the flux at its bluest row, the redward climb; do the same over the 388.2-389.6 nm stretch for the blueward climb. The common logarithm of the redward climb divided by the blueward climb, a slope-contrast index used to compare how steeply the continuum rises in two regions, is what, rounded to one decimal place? 1.0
